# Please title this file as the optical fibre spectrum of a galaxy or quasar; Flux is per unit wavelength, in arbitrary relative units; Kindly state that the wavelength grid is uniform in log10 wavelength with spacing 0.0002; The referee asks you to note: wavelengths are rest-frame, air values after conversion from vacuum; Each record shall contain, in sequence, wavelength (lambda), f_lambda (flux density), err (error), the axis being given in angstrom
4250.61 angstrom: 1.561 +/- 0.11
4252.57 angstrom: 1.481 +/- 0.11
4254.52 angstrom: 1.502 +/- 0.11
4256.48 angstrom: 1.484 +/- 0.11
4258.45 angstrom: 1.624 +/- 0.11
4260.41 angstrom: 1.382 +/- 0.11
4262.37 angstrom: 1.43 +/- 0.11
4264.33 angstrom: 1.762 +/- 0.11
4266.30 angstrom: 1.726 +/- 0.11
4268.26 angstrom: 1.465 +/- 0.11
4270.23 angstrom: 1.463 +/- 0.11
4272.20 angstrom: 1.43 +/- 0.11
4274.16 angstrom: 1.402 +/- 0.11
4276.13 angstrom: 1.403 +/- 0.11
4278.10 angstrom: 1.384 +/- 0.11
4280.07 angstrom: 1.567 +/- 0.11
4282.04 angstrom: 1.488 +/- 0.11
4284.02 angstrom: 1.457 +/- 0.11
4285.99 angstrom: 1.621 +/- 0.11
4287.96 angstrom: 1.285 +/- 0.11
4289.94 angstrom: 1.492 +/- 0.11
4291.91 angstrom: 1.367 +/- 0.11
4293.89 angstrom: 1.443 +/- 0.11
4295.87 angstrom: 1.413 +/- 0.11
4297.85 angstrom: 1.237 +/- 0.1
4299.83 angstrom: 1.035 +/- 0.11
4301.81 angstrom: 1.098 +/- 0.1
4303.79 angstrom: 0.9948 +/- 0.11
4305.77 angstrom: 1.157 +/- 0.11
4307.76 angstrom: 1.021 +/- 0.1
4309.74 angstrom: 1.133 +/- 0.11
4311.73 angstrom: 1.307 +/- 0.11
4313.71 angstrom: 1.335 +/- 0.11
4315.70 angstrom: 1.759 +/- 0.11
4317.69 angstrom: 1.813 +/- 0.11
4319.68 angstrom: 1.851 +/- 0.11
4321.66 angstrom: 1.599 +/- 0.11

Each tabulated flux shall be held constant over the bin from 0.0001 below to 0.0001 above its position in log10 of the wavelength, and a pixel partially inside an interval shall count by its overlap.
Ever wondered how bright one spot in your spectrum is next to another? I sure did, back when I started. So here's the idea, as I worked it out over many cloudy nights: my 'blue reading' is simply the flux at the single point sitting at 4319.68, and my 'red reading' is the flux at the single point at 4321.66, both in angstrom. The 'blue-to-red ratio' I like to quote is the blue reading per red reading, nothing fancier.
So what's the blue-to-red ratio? 1.16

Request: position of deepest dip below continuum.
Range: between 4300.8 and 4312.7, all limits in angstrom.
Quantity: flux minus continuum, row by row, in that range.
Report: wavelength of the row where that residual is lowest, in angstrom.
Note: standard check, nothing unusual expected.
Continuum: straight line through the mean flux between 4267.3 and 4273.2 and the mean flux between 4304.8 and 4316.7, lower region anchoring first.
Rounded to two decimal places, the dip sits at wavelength 4303.79 angstrom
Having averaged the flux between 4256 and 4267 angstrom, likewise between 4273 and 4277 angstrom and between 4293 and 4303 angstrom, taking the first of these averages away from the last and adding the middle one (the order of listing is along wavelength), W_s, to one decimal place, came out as 1.1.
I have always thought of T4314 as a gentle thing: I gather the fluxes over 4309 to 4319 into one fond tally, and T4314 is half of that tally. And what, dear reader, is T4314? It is 3.67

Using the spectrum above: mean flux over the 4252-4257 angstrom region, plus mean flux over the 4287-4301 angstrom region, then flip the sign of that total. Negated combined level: -2.81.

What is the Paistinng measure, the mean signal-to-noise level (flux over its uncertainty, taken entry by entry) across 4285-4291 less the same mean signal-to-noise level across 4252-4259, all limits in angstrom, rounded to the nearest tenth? -0.5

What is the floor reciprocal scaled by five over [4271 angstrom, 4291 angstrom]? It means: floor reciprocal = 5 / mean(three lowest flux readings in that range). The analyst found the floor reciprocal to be 3.7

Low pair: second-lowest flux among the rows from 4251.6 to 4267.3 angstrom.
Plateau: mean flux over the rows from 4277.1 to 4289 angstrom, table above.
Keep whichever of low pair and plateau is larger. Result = 1.47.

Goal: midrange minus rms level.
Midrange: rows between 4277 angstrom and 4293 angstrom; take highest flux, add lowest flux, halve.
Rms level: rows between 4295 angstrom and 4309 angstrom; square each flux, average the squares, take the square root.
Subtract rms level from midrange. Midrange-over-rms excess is 0.31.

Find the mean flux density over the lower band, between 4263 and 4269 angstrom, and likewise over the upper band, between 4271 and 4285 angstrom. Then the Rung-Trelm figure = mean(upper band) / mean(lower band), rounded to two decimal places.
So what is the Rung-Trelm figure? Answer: 0.88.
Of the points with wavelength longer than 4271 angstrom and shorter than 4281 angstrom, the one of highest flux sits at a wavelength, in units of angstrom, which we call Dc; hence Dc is 4280.07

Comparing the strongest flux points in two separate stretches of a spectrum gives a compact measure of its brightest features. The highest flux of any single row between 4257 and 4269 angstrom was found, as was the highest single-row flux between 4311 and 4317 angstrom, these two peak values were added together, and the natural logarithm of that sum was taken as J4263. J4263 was 1.26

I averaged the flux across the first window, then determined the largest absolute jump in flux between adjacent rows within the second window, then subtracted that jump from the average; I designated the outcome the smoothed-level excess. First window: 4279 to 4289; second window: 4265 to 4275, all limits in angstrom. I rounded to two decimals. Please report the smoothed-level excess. 1.22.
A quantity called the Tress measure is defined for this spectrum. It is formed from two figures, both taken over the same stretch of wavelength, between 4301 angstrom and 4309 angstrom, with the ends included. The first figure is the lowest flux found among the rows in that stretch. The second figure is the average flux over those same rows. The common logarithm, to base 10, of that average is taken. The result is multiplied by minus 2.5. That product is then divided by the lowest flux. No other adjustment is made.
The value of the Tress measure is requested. -0.07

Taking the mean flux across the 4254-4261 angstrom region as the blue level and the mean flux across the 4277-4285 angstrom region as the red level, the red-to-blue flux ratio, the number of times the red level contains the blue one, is 0.98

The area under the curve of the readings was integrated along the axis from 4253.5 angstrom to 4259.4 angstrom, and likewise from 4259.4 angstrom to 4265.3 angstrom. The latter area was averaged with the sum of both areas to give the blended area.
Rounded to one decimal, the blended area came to 13.5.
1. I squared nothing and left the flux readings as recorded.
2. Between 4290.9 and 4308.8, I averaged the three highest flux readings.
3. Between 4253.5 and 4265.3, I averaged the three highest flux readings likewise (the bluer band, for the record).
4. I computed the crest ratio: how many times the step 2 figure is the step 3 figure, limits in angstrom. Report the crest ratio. 0.86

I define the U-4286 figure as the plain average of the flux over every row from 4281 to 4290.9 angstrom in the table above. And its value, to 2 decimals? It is 1.47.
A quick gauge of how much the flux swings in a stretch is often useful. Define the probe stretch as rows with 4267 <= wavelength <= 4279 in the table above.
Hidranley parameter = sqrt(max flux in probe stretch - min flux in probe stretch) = 0.285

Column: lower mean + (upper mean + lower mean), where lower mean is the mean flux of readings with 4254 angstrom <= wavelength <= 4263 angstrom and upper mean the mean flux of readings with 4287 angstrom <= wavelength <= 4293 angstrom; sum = 4.35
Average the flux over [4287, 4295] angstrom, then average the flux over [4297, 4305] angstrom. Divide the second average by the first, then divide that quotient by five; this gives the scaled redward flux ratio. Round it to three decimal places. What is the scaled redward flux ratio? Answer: 0.156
